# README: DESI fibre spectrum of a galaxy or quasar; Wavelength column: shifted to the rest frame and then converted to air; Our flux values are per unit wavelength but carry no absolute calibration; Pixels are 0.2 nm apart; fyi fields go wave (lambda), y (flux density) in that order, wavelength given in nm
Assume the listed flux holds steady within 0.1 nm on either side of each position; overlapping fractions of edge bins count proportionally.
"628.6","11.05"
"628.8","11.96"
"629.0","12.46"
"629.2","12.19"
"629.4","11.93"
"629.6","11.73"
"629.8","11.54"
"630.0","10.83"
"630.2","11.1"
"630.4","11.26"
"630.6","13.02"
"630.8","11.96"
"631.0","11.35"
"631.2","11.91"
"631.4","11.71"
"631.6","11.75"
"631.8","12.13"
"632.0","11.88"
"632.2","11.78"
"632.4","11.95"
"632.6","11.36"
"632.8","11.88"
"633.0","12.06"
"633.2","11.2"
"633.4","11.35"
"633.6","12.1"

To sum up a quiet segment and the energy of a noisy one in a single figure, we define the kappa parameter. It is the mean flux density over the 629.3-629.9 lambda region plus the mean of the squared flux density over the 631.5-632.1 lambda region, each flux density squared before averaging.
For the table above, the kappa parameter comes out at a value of 154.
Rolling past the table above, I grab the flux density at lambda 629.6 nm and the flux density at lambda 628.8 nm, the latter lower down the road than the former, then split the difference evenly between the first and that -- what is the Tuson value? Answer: 11.8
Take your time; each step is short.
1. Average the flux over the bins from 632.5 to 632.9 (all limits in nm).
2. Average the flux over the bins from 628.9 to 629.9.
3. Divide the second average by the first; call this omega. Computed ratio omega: 1.03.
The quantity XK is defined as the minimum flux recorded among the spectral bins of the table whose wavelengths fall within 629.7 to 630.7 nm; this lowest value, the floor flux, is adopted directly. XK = 10.83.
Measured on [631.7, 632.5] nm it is 11.78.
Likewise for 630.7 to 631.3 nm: 11.35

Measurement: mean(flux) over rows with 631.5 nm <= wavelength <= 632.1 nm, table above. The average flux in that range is 11.9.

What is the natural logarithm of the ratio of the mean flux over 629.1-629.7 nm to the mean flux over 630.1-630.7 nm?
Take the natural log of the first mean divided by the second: 0.013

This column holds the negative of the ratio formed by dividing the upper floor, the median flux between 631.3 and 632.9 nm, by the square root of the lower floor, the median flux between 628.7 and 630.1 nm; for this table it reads -3.43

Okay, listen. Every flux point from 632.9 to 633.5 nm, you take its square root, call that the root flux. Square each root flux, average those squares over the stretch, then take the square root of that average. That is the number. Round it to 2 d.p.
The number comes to 3.40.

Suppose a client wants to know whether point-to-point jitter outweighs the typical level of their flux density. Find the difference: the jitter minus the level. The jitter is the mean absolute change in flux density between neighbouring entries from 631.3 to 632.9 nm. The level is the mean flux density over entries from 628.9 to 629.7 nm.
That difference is -11.78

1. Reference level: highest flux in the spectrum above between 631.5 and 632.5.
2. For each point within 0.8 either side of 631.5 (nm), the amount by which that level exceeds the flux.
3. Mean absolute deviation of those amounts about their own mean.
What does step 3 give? 0.16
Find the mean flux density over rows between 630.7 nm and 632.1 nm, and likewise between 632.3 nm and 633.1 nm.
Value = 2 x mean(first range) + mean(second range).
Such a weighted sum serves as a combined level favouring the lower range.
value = 35.4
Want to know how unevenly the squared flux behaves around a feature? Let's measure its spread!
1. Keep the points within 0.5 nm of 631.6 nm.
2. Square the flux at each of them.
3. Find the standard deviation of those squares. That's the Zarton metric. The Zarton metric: 4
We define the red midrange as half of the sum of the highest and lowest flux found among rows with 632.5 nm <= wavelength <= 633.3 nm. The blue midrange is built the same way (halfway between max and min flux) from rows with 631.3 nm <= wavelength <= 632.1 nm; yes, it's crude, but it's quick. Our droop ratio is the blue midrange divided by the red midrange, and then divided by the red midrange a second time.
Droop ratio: 0.088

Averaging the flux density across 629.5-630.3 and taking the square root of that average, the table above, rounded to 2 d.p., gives 3.36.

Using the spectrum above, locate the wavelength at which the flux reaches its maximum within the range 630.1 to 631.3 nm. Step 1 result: 630.6 nm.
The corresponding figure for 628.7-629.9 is 629.0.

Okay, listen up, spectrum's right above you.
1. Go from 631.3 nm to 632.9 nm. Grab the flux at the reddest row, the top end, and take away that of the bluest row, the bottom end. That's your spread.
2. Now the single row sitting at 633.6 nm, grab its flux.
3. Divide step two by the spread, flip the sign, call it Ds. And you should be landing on -71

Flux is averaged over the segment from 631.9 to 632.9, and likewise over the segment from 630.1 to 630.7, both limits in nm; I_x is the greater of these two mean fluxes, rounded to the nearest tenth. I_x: 11.8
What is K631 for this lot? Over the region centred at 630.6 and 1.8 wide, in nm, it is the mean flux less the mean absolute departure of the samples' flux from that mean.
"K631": 11.17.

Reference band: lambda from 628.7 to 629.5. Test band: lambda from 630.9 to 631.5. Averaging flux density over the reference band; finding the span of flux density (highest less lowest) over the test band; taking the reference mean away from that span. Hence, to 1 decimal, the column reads -11.6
